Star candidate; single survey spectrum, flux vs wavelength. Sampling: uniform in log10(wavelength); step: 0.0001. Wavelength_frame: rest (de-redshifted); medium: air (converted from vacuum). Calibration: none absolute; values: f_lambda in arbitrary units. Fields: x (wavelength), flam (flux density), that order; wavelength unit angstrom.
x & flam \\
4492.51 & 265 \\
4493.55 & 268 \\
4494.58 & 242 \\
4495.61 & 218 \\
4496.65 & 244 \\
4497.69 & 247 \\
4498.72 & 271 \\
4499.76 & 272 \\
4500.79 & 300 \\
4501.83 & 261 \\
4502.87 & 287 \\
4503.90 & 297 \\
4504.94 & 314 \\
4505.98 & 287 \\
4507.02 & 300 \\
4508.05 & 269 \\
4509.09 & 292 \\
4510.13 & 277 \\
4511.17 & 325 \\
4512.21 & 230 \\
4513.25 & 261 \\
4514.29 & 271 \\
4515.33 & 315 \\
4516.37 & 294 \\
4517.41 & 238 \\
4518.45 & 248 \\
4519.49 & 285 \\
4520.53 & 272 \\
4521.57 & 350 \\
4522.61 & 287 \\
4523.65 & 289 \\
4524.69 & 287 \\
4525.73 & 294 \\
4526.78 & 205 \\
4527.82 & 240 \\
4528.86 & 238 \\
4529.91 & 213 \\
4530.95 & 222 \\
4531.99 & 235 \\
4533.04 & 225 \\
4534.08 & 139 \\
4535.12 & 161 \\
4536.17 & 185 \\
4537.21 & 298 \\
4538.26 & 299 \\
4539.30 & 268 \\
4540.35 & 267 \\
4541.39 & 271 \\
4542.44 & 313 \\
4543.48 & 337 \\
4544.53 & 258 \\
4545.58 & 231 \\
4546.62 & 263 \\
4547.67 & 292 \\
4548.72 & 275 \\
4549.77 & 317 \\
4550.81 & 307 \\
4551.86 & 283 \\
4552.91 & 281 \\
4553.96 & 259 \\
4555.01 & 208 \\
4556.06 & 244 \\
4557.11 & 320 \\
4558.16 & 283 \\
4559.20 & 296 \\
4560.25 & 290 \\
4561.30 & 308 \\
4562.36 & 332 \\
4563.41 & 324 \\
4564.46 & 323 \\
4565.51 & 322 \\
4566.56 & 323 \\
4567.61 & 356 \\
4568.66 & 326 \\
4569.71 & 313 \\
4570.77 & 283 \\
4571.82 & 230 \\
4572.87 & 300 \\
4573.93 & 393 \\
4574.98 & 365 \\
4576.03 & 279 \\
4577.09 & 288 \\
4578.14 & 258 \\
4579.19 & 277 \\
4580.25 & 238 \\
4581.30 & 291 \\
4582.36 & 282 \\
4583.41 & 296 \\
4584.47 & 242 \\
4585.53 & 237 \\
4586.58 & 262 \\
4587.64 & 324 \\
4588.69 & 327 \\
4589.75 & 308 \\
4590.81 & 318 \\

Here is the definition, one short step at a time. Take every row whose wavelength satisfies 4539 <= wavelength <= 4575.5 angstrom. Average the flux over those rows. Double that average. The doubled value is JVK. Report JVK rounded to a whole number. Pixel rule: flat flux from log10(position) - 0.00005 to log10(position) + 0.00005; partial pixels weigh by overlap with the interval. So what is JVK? 592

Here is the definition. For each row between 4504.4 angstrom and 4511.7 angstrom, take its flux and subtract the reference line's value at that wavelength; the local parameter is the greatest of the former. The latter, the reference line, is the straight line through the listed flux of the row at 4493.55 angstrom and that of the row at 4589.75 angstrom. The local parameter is 50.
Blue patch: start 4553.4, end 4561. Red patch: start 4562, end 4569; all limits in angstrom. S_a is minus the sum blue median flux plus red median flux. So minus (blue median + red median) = -607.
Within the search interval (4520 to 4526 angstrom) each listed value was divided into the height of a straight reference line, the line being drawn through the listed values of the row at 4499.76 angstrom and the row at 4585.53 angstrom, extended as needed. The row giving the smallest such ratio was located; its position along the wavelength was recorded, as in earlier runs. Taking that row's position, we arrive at 4521.57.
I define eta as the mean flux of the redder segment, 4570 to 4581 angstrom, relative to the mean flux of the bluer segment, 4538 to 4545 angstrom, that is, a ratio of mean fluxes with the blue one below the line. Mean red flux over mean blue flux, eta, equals 1.01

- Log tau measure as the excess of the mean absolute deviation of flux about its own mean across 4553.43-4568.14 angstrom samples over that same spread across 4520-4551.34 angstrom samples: -8.2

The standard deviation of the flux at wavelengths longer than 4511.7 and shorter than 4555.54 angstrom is 44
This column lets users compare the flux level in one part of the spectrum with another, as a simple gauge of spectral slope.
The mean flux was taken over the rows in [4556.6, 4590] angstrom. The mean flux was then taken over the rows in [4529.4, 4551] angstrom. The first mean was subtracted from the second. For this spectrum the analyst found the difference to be -44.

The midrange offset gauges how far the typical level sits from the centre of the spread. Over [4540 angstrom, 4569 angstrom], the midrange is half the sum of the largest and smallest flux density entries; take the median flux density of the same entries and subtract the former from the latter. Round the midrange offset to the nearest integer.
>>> 12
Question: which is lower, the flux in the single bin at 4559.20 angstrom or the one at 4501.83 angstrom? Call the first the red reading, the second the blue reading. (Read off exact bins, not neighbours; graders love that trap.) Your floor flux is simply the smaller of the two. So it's 261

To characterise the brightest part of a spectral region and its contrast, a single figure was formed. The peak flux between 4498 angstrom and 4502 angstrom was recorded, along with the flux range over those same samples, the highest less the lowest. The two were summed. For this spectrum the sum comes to 339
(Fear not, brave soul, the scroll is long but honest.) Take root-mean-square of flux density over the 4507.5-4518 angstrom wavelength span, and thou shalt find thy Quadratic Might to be 279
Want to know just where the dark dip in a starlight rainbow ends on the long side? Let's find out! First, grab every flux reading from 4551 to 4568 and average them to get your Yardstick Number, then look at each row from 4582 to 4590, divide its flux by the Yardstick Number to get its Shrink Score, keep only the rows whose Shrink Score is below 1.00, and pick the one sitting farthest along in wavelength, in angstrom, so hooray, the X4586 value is 4586.58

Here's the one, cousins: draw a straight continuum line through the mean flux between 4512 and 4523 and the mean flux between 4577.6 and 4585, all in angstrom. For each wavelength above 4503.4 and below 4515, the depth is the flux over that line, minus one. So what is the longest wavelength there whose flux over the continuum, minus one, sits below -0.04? 4513.25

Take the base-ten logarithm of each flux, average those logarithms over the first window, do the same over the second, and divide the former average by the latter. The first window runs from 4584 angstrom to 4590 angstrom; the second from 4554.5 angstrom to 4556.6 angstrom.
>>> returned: 1.04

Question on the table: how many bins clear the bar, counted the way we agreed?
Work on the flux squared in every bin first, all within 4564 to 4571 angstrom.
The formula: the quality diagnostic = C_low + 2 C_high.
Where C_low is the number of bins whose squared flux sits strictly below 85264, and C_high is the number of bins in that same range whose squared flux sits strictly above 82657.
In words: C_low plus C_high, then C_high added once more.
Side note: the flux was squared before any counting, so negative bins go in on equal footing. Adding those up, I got 13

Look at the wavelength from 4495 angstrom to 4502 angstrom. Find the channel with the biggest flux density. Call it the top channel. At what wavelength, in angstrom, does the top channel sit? 4500.79 angstrom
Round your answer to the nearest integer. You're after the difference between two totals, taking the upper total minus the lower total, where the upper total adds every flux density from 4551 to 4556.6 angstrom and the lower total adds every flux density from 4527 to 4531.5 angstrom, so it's 362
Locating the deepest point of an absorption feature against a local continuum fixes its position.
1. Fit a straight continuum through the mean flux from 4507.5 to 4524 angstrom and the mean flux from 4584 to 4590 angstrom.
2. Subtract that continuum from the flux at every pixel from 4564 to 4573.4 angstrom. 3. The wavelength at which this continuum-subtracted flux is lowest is 4571.82 angstrom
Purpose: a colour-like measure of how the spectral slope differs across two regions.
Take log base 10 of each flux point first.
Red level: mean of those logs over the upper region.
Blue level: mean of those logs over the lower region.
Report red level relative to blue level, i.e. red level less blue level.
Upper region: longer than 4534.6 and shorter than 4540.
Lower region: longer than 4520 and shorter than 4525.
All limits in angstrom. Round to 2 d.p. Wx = -0.10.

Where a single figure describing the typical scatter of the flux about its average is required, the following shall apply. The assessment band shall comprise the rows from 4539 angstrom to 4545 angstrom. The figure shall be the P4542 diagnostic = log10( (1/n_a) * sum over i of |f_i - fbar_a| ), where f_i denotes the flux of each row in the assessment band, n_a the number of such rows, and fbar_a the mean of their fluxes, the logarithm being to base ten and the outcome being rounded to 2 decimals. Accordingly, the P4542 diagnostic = 1.42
